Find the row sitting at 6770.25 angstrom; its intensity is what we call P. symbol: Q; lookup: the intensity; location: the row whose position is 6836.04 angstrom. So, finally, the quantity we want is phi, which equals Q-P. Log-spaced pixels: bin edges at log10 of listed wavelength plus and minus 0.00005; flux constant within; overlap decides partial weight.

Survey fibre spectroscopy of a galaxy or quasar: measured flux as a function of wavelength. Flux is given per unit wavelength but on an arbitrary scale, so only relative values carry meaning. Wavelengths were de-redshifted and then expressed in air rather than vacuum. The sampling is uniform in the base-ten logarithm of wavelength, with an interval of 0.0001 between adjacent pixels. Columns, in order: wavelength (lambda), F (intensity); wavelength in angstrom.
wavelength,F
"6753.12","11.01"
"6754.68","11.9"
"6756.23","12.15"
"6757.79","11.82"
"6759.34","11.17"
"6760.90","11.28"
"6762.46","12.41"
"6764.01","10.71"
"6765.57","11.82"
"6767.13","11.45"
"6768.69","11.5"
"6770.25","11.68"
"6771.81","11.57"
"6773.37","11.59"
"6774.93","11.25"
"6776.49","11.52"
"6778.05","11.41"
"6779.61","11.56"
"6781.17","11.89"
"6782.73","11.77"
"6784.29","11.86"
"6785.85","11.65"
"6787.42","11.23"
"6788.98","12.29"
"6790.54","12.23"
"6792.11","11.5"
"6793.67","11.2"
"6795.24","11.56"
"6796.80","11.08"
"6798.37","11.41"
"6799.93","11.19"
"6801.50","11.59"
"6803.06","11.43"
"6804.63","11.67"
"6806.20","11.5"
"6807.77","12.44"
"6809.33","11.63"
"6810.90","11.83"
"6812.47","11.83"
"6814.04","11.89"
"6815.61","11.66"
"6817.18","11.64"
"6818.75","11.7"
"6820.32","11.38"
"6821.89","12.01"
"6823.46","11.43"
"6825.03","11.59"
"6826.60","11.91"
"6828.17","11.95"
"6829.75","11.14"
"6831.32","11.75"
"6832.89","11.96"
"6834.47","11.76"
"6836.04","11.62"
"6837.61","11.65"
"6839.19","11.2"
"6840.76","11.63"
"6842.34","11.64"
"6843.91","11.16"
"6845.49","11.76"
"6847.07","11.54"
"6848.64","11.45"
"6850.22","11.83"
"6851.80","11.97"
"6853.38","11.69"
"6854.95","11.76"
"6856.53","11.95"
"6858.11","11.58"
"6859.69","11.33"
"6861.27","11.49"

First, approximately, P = 11.68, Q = 11.62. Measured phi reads -0.1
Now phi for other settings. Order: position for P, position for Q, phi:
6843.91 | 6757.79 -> 0.7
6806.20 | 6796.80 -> -0.4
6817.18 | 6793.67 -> -0.4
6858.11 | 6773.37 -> 0.0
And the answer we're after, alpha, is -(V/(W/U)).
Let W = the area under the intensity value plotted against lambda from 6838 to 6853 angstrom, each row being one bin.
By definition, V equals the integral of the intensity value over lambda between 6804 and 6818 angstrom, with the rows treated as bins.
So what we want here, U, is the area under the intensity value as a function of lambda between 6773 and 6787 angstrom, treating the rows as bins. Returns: -154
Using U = 162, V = 165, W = 173.6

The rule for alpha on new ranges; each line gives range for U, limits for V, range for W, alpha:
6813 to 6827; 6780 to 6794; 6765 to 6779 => -167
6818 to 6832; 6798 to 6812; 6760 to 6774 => -165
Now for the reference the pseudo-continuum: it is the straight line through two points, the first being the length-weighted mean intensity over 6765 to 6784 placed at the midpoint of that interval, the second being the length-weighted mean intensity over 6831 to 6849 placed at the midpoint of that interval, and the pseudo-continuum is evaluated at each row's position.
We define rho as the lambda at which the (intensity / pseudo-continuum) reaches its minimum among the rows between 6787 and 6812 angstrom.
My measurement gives 6796.80 angstrom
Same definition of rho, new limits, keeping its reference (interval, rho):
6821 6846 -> 6829.75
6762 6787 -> 6764.01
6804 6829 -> 6820.32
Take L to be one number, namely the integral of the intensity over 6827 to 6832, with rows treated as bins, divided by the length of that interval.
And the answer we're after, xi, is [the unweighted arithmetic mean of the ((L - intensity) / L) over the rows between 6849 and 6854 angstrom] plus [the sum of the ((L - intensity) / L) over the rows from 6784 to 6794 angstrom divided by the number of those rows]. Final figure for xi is -0.024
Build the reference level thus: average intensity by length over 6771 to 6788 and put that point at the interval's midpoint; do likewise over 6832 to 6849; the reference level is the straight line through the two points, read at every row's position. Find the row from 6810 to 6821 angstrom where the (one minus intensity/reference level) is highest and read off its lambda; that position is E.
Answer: 6820.32 angstrom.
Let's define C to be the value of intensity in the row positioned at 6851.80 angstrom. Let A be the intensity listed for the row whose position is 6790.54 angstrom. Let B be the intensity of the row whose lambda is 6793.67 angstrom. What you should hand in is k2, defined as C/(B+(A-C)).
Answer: 1.04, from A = 12.23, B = 11.2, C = 11.97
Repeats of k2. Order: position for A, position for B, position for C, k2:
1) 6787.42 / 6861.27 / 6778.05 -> 1.01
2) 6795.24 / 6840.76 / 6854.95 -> 1.03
